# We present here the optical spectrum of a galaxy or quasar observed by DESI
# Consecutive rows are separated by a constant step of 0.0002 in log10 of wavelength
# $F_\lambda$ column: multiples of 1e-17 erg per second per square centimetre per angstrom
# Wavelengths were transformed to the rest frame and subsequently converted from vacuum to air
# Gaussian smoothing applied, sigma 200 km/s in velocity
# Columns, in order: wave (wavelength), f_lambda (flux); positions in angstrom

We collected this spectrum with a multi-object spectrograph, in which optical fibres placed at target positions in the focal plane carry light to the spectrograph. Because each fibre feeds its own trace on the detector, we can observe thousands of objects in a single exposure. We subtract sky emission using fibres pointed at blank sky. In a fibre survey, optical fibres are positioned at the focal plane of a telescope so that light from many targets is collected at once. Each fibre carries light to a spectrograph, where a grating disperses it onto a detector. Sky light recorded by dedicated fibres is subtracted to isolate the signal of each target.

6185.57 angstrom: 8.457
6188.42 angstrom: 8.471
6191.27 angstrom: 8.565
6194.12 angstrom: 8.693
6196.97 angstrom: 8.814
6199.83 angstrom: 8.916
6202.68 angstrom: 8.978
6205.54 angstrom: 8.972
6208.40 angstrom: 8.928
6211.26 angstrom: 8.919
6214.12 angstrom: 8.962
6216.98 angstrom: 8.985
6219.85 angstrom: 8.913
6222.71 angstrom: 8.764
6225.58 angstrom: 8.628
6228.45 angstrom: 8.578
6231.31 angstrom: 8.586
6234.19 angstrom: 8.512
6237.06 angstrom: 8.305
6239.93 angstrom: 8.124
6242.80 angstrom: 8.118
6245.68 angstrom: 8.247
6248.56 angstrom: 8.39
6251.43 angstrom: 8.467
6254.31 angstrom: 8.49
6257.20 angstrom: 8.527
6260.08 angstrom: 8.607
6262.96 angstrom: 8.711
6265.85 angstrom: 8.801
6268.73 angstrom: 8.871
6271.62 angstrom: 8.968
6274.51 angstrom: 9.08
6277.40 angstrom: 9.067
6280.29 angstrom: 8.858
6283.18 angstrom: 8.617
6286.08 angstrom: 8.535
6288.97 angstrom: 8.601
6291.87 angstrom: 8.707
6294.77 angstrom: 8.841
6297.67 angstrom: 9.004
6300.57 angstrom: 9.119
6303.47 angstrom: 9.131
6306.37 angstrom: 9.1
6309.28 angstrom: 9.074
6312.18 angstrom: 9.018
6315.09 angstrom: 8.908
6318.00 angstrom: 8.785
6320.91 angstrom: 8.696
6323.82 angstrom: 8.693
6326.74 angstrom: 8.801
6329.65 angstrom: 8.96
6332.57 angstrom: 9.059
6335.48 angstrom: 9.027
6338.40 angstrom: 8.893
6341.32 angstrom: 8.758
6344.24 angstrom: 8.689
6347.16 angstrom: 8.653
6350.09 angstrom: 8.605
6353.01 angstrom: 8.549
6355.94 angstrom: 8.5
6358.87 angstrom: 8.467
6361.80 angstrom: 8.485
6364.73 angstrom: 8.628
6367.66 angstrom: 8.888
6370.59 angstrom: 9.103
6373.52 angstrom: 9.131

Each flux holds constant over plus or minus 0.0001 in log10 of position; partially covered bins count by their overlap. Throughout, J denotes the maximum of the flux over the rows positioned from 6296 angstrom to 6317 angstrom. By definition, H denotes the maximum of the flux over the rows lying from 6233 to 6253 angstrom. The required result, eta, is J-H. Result 0.6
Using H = 8.512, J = 9.131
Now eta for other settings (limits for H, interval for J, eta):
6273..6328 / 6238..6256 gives -0.6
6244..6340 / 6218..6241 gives -0.2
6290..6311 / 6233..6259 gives -0.6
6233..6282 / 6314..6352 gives 0.0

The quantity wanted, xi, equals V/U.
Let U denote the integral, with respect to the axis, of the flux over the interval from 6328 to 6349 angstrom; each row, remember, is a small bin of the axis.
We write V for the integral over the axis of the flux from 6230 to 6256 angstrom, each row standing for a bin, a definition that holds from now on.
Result 1.2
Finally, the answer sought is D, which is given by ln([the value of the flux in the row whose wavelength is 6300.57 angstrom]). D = 2.21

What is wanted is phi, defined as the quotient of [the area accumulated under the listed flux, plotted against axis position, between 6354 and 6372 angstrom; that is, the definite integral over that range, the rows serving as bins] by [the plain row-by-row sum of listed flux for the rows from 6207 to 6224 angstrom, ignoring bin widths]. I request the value 2.92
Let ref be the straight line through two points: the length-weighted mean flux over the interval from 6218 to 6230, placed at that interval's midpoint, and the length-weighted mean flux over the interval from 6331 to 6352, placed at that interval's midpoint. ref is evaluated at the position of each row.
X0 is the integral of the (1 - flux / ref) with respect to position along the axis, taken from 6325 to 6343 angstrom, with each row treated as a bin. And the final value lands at -0.22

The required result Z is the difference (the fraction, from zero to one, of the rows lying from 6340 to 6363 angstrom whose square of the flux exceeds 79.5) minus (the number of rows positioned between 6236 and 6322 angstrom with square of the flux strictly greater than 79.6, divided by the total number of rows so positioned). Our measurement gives -0.3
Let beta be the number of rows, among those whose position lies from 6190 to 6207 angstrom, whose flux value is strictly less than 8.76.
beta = 2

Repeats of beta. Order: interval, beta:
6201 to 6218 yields 0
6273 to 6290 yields 3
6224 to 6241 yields 6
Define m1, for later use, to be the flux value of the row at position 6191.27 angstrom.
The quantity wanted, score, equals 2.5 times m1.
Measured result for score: 21.4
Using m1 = 8.565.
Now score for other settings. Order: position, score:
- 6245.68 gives 20.6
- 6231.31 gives 21.5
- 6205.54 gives 22.4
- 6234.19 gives 21.3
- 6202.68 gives 22.4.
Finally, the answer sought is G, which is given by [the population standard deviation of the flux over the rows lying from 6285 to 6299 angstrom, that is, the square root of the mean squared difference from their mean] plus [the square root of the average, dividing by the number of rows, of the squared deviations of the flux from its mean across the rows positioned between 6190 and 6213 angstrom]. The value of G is 0.31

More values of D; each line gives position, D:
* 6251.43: 2.14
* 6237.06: 2.12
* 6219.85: 2.19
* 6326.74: 2.17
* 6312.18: 2.20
